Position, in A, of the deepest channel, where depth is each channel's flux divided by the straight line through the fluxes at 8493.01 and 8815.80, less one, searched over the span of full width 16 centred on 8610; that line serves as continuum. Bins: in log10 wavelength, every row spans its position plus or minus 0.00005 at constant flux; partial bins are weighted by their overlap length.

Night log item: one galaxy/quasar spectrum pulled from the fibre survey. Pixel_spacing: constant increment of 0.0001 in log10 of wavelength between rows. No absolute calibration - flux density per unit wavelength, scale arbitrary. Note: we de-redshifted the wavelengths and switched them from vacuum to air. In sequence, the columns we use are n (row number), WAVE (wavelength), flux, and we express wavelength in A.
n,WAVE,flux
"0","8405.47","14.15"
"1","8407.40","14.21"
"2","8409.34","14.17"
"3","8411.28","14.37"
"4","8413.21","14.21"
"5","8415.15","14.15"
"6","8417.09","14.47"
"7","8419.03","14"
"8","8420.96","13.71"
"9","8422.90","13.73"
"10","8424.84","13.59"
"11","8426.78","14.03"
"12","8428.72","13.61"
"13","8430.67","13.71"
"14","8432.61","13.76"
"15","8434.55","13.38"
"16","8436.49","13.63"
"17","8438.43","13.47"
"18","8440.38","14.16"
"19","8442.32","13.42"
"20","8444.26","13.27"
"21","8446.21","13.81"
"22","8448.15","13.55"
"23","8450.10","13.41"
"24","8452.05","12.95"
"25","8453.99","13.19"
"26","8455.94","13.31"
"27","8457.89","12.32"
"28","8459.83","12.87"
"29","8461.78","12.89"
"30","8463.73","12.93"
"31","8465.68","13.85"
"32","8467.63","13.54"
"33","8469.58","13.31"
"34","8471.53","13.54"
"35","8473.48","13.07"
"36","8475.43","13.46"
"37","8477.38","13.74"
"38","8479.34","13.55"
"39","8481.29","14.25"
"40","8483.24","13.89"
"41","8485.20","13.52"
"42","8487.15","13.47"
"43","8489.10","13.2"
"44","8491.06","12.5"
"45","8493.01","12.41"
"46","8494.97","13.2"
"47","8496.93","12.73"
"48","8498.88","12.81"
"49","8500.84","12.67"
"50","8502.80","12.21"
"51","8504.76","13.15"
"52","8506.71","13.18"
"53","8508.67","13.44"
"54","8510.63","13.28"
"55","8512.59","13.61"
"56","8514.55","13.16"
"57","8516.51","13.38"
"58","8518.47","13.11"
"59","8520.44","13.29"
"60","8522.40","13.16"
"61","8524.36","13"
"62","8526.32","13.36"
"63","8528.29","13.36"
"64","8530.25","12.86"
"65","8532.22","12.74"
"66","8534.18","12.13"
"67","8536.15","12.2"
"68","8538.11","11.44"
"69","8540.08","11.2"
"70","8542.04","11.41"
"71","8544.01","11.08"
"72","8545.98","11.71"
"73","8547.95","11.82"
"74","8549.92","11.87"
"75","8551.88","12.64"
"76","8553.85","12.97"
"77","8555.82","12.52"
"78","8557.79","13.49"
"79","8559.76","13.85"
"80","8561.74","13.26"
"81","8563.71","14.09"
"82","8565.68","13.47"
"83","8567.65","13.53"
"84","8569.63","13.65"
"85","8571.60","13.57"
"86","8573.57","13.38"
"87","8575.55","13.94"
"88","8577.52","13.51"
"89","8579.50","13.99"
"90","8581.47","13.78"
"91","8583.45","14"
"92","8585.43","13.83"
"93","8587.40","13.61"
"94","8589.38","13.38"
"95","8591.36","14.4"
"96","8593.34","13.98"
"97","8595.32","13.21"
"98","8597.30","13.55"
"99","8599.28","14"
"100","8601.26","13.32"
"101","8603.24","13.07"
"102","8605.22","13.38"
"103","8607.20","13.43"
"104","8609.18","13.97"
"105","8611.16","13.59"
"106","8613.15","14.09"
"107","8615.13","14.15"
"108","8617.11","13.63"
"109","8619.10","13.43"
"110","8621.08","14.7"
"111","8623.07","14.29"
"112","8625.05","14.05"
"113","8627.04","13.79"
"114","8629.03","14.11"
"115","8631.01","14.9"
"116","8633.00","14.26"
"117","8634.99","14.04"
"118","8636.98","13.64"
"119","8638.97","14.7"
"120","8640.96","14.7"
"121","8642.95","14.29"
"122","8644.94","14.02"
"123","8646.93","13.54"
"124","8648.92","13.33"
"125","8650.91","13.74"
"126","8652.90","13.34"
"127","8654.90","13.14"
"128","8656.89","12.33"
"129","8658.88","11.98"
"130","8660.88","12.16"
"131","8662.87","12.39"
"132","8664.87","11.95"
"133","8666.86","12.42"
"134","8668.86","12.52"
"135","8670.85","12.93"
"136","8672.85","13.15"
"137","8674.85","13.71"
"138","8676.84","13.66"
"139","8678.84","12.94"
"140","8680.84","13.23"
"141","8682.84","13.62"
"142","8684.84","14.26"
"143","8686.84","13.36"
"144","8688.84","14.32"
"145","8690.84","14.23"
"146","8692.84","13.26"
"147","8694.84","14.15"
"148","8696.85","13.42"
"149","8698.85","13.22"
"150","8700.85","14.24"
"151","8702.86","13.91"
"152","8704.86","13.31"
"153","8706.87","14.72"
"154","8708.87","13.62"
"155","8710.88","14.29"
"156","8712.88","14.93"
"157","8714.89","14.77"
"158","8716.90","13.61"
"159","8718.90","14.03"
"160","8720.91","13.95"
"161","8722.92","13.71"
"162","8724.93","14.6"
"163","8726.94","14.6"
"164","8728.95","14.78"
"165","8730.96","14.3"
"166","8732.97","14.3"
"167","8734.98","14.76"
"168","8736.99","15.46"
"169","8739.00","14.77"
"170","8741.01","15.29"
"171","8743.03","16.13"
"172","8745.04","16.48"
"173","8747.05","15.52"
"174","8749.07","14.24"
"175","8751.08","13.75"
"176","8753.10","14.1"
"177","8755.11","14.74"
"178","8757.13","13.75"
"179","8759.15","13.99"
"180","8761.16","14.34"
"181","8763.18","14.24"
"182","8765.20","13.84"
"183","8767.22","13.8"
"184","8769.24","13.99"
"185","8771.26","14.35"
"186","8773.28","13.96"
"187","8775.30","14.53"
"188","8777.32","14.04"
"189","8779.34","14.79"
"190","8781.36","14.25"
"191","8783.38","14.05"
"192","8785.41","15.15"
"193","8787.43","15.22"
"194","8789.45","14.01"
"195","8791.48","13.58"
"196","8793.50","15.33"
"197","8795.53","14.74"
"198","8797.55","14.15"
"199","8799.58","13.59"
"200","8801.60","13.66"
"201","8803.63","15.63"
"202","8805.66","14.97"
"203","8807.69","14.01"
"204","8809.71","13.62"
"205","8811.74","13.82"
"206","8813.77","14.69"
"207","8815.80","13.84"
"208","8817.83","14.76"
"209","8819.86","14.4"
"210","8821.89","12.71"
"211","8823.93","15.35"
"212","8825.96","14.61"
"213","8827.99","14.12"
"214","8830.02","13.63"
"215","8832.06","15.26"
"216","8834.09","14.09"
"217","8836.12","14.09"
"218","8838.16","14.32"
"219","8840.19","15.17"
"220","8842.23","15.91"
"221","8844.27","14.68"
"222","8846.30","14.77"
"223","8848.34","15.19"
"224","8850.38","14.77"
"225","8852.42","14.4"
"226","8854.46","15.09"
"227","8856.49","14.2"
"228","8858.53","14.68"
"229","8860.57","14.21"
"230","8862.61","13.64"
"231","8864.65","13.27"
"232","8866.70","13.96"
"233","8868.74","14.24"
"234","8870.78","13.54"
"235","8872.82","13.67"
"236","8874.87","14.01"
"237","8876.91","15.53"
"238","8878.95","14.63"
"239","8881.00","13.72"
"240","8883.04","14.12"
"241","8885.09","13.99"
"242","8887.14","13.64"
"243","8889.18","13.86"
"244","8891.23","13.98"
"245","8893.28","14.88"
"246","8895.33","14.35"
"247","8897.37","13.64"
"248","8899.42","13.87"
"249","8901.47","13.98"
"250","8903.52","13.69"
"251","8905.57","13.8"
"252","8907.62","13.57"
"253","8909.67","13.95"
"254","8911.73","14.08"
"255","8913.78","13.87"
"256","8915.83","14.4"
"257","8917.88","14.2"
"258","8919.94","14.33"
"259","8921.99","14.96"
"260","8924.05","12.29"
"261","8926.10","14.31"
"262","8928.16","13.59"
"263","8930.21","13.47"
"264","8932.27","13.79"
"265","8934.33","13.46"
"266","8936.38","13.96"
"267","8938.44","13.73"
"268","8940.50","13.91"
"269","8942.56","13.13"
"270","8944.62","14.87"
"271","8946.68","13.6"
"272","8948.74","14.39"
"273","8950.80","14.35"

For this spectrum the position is 8603.24 A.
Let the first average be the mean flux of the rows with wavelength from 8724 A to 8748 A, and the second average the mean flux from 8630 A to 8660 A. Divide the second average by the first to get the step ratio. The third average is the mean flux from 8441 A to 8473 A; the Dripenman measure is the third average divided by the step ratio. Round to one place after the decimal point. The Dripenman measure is 14.6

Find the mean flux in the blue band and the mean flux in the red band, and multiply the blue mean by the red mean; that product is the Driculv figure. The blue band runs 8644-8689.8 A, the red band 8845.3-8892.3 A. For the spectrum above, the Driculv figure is 187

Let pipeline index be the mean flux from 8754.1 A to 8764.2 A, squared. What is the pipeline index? 202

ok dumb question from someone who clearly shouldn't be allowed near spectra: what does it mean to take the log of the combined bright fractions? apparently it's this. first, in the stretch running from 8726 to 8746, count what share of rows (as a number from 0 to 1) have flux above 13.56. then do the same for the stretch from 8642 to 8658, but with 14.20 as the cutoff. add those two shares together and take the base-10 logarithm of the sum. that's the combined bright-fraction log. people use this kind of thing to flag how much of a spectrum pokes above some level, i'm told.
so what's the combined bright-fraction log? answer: 0.051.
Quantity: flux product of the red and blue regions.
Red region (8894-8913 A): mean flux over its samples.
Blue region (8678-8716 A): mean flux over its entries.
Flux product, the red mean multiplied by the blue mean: 193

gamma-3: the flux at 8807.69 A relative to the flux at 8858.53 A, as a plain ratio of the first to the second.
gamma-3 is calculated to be 0.95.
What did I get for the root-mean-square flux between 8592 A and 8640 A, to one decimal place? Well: 13.9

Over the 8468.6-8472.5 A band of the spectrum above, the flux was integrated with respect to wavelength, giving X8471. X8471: 52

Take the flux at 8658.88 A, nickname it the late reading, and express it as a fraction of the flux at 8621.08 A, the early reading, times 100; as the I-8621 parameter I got 81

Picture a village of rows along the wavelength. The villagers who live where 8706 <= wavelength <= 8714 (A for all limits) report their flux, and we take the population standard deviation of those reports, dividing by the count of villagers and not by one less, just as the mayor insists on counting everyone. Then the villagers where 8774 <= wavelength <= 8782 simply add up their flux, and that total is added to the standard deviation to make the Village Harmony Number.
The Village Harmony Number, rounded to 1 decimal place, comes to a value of 58.1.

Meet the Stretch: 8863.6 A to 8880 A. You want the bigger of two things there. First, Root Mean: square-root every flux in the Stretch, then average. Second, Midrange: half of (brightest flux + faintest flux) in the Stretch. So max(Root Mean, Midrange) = 14.4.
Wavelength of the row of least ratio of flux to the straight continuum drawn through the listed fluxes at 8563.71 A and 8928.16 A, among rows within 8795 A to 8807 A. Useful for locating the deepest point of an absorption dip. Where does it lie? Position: 8799.58 A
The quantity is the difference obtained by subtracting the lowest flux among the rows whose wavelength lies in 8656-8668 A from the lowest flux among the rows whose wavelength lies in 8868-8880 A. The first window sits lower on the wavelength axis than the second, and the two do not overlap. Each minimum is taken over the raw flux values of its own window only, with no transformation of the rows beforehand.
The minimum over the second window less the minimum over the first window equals 1.6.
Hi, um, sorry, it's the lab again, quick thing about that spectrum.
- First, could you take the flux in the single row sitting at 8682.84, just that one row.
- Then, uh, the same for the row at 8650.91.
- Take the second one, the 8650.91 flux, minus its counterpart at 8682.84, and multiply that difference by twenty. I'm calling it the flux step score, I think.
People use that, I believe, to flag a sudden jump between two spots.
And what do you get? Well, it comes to 2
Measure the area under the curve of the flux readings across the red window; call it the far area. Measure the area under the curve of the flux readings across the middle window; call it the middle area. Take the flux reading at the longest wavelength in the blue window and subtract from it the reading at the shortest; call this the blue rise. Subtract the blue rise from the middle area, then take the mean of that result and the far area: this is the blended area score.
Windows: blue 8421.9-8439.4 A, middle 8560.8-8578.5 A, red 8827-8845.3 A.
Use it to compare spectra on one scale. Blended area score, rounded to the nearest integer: 254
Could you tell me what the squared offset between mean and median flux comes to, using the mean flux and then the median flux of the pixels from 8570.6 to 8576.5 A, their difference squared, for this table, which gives 0.004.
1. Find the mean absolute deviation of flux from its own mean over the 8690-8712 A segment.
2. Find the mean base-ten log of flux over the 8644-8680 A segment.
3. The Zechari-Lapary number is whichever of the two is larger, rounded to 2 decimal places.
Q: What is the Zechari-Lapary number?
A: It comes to 1.11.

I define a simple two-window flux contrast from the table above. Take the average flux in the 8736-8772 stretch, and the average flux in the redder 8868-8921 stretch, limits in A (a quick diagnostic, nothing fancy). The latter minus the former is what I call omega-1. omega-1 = -0.5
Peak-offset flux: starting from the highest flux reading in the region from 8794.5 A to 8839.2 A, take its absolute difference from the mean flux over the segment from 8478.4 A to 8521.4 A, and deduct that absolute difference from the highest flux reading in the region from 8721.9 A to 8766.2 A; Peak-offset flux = 14.0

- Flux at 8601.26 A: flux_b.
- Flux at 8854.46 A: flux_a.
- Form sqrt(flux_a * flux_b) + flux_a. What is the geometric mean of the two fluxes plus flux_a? 29.3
